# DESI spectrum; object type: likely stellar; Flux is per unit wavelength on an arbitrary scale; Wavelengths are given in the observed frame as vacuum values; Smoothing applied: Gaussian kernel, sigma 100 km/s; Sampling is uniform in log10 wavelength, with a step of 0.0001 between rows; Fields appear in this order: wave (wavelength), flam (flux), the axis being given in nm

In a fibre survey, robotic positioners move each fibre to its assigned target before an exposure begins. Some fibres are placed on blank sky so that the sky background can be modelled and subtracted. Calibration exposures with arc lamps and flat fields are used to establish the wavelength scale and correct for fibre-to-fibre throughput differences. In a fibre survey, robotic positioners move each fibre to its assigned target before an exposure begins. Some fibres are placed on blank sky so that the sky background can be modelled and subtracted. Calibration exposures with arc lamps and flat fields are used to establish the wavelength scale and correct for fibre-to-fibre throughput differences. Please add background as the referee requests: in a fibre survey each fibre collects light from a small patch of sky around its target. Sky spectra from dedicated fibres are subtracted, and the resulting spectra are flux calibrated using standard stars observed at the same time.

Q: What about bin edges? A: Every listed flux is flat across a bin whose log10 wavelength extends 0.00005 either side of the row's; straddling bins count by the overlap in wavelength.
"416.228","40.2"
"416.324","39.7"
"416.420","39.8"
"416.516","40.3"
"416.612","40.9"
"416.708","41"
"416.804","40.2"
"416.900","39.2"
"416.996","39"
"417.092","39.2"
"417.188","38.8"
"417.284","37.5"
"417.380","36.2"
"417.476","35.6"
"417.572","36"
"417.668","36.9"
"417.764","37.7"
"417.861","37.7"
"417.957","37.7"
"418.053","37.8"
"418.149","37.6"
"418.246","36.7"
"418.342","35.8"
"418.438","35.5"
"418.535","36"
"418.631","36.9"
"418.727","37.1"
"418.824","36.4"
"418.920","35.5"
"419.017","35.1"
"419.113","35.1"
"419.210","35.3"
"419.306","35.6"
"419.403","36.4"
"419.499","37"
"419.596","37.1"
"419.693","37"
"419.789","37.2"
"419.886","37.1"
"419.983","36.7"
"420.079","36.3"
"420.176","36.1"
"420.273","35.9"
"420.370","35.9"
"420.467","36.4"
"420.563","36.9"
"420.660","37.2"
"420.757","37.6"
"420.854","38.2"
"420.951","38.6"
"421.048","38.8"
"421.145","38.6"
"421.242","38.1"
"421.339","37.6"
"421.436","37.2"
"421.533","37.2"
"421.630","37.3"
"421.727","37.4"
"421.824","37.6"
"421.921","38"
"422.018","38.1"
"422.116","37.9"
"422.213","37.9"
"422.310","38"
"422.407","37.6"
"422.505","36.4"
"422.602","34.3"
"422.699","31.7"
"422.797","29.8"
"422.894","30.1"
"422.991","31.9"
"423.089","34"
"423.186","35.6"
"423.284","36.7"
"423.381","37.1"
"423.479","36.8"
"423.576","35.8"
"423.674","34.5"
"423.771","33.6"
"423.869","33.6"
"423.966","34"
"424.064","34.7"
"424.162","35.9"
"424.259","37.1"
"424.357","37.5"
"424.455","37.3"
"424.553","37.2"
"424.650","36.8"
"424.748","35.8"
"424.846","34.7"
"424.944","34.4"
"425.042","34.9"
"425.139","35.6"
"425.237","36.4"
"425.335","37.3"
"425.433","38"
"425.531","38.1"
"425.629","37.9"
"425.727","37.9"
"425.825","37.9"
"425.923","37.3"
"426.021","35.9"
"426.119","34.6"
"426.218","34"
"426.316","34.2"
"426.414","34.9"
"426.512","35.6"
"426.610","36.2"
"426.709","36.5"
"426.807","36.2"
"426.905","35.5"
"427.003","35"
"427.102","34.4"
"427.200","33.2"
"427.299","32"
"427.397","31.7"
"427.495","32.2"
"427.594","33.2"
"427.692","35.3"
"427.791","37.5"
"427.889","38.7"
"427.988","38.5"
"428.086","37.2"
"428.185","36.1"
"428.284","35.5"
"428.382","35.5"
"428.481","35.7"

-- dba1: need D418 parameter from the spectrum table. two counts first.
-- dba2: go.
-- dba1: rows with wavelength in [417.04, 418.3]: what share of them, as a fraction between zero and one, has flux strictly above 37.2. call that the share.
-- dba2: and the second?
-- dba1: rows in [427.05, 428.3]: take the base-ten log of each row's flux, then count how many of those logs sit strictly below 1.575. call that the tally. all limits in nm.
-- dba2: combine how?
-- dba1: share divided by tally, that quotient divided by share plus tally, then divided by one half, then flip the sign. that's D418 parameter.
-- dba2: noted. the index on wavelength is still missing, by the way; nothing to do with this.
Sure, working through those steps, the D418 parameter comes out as -0.0096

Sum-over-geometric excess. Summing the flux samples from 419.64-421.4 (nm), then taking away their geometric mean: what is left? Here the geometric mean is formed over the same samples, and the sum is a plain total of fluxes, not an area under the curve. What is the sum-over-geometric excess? 633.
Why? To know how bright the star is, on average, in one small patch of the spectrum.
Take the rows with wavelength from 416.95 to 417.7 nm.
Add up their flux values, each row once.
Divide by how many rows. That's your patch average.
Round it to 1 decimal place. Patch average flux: 37.4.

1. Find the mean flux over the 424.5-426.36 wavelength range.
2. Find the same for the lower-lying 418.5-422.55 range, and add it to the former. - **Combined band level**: 73.3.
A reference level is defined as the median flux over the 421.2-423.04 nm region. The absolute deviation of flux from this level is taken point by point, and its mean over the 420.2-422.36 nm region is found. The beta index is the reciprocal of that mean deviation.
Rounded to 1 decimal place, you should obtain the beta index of 1.6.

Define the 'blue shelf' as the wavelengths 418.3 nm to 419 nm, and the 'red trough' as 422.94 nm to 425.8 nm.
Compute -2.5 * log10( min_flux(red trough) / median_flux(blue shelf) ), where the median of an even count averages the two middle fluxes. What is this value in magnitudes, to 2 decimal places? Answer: 0.13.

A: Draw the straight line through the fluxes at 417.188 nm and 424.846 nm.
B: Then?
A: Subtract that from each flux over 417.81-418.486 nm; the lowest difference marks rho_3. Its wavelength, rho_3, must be 418.438 nm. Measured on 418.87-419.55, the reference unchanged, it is 419.017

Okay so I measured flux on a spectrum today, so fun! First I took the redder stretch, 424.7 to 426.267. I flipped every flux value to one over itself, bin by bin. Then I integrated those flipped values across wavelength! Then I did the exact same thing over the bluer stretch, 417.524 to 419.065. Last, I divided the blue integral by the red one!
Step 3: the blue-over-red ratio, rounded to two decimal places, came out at 0.97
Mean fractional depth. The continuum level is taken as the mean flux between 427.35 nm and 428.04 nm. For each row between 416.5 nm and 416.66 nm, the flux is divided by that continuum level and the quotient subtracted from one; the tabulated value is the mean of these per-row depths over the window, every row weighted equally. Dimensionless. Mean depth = -0.150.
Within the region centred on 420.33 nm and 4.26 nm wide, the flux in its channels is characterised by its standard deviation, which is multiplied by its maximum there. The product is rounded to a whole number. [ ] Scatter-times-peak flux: 38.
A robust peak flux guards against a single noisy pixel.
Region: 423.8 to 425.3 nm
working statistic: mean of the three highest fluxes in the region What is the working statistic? 37.3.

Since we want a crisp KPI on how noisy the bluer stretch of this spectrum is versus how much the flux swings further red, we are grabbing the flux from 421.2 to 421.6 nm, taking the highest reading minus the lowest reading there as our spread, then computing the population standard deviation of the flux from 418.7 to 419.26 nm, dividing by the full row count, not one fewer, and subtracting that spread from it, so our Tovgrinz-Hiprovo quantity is -0.2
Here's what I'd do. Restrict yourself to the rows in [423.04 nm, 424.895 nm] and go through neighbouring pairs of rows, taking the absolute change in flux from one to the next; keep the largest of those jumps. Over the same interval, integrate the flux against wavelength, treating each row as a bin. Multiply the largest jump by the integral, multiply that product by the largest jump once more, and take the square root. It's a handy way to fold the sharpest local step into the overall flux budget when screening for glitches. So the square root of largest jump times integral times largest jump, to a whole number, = 13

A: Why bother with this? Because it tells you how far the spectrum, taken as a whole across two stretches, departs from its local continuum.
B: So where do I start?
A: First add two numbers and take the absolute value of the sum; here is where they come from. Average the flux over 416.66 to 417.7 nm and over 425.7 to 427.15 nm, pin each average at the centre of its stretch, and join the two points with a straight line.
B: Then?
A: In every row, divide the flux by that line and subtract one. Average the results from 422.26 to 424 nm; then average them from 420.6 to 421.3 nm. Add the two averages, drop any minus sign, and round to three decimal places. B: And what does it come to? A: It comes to 0.030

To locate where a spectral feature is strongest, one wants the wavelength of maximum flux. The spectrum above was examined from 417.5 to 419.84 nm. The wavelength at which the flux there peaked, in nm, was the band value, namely 418.053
